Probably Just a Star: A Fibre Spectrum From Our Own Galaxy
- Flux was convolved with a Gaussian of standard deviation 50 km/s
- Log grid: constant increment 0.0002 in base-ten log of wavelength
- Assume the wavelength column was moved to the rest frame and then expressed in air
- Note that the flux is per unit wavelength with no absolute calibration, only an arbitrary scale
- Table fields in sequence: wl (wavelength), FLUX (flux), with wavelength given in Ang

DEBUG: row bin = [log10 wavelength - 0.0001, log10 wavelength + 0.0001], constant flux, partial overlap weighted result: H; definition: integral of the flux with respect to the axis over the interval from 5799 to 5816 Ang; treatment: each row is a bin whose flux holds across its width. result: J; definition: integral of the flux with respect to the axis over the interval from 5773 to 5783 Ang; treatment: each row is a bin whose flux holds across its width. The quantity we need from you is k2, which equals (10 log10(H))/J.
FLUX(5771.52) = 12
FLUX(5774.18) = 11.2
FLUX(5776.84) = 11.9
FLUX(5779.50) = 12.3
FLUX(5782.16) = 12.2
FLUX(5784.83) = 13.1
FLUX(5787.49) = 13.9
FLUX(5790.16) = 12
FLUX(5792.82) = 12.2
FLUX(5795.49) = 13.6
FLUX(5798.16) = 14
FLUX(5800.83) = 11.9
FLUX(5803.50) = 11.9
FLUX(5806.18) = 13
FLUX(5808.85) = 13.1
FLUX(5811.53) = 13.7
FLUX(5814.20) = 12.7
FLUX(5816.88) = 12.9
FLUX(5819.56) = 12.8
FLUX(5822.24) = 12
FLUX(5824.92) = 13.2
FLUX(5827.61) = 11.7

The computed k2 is 0.20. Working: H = 217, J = 119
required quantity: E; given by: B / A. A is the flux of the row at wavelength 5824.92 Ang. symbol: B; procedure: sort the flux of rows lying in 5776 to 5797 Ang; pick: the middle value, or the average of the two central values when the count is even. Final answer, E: 0.93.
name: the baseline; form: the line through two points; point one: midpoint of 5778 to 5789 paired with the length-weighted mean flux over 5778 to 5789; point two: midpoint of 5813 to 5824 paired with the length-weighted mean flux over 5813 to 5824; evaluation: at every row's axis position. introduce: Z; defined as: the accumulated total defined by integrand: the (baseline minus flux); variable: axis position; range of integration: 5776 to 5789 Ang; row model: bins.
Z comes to 2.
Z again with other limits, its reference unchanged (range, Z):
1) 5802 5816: -3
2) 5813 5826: -1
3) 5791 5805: 1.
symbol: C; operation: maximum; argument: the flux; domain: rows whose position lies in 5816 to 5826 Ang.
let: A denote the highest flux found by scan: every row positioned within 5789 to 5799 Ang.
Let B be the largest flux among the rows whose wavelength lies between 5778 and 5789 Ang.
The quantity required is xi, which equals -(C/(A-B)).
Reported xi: -132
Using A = 14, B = 13.9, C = 13.2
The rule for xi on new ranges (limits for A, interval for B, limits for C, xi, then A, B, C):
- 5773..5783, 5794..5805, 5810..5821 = 8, 12.3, 14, 13.7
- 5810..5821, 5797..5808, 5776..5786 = 44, 13.7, 14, 13.1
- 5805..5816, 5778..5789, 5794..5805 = 70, 13.7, 13.9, 14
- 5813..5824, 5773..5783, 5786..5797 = -23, 12.9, 12.3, 13.9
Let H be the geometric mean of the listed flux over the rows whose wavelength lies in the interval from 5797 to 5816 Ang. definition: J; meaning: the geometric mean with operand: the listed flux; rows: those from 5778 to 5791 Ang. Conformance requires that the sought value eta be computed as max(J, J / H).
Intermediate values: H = 12.9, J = 12.7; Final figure 12.7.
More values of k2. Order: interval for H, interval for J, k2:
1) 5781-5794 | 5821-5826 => 0.35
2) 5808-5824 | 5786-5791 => 0.35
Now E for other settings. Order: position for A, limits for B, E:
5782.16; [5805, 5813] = 1.07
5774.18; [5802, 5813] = 1.17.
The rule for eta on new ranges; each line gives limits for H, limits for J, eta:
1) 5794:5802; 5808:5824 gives 12.9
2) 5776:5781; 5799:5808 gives 12.3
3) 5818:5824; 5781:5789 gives 13.0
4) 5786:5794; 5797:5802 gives 12.9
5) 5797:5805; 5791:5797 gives 12.9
